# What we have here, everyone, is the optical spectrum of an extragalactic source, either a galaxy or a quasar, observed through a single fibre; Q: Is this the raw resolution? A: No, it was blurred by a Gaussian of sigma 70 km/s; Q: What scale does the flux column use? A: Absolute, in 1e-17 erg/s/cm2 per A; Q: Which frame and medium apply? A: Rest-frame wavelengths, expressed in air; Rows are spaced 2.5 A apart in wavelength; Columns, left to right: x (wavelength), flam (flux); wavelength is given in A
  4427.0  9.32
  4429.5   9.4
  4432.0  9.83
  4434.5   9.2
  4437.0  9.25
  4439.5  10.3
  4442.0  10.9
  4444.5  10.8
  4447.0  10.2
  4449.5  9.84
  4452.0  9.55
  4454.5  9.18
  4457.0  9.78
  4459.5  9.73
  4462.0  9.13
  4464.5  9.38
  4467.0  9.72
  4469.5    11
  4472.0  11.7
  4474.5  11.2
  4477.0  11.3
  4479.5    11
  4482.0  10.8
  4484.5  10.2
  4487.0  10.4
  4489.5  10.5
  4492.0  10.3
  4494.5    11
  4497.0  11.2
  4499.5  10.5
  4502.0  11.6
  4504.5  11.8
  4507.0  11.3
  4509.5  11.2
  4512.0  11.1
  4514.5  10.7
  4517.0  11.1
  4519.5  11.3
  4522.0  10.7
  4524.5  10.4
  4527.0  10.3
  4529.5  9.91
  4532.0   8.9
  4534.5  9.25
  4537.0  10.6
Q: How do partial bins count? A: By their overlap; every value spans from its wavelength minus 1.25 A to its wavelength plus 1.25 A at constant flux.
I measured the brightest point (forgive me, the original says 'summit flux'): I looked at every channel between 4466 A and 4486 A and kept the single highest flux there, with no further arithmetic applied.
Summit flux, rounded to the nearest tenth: 11.7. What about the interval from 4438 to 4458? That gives 10.9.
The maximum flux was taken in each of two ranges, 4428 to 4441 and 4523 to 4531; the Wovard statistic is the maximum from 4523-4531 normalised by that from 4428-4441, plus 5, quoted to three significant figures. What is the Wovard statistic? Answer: 6.01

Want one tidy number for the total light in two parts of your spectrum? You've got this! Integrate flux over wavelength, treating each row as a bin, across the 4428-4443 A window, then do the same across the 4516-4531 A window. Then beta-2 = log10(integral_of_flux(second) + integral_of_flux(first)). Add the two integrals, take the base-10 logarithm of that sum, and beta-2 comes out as 2.49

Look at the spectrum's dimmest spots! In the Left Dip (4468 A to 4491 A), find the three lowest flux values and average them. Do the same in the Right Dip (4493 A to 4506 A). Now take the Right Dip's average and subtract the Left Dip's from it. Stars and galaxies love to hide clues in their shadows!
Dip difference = 0.53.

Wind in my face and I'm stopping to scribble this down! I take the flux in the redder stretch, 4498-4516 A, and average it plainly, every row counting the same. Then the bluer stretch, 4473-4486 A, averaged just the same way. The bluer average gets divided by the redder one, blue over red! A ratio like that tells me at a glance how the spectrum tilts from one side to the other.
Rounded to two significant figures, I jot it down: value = 0.98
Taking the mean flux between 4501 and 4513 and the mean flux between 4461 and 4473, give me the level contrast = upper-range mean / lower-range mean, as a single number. 1.12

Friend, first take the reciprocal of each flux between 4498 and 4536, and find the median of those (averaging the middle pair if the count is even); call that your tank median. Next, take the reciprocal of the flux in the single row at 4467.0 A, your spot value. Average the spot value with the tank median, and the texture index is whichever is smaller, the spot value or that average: 0.098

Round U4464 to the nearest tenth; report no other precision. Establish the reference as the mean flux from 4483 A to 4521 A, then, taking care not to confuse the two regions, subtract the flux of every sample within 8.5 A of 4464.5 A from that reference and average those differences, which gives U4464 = 0.9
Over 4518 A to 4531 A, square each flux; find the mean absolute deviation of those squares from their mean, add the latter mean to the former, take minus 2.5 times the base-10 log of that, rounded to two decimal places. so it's -5.19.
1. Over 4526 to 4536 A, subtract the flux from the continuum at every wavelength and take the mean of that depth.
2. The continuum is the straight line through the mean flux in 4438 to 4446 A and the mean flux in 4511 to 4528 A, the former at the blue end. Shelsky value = 1.2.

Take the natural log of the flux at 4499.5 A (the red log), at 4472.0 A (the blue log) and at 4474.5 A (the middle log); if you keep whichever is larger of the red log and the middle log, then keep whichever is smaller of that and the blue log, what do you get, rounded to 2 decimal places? 2.42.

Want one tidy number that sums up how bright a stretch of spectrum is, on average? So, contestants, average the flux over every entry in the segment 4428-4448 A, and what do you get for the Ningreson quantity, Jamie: 10.0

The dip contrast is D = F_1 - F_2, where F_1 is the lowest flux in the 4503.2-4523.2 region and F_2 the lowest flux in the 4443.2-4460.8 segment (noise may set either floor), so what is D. 1.5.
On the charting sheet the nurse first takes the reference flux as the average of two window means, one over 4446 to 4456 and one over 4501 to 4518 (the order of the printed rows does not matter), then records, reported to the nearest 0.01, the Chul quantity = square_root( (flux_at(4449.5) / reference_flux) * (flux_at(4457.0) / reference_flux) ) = 0.94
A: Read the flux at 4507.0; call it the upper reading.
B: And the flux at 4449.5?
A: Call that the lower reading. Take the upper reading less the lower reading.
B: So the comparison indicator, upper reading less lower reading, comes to 1.5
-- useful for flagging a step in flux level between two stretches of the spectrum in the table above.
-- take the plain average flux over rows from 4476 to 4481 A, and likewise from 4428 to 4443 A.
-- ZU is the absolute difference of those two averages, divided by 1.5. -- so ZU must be 0.89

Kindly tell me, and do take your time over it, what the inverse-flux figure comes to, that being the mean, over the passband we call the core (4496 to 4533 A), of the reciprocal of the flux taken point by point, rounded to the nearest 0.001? 0.093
